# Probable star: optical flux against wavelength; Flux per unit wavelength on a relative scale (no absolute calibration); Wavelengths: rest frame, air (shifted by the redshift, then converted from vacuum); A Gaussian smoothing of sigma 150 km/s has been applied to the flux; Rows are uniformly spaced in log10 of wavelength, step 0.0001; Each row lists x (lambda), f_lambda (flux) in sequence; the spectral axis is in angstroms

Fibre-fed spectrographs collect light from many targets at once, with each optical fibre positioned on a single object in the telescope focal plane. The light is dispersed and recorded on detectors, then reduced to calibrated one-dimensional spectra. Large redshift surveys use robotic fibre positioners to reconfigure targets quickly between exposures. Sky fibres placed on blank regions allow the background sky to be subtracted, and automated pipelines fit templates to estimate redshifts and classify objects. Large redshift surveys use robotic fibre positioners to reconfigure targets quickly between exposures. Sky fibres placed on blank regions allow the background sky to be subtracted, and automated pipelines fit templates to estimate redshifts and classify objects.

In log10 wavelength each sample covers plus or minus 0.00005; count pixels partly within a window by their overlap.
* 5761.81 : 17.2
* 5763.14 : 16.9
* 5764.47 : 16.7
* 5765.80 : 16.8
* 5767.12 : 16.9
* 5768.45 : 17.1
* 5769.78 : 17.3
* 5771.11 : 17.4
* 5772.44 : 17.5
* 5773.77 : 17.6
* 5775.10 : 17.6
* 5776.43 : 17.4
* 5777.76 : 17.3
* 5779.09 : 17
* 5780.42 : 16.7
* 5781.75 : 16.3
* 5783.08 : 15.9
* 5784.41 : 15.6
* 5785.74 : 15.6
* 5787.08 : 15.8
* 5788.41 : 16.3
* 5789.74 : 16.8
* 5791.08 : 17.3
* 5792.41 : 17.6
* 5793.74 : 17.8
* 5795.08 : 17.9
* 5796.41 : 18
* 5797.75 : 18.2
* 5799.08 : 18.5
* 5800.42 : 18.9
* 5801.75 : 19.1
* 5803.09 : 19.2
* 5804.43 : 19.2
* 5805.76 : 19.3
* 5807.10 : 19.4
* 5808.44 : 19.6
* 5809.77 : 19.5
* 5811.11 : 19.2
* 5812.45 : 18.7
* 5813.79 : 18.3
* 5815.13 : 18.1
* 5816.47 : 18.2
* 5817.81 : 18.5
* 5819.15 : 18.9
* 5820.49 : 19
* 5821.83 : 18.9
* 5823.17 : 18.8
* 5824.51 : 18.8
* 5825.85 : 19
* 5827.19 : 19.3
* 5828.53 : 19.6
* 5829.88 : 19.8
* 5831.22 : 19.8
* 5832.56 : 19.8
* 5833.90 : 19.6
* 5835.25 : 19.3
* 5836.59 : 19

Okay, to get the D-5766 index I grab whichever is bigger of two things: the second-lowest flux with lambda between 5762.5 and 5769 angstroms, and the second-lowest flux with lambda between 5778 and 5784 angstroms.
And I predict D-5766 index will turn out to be 16.8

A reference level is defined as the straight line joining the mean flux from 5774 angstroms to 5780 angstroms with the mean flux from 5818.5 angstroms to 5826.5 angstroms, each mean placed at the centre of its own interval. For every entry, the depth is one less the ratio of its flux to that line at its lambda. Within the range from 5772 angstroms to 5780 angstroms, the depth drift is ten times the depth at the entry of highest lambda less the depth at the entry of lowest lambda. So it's 0.42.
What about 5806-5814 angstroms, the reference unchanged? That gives 0.72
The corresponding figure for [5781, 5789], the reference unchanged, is 0.12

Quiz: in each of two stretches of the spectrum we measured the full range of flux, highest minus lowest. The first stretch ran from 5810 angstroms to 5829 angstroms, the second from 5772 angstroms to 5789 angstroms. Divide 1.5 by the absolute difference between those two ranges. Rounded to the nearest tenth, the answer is 3.0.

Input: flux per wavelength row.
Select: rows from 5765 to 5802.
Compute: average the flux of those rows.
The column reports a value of 17.2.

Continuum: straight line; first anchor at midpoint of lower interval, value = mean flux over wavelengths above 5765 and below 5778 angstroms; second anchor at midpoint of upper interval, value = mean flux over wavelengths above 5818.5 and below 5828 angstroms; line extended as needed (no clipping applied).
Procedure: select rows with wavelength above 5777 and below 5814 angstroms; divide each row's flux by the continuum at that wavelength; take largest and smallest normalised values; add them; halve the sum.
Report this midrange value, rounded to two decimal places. 0.97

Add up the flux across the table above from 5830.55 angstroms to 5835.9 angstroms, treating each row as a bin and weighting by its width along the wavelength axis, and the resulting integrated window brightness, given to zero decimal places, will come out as 105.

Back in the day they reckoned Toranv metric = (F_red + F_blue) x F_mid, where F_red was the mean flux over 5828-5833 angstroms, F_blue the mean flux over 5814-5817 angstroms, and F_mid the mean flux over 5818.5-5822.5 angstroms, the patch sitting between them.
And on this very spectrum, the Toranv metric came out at 718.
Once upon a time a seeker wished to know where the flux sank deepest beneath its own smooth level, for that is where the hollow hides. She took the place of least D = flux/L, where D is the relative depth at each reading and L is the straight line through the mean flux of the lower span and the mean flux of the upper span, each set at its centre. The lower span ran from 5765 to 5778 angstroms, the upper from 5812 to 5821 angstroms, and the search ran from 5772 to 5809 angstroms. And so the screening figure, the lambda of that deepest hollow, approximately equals 5785.74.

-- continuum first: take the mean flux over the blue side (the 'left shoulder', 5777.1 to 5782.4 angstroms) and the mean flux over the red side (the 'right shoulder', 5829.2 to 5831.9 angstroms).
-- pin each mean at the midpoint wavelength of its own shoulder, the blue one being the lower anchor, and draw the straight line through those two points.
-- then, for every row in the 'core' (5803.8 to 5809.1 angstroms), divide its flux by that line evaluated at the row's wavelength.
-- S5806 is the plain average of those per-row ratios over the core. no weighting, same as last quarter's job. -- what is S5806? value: 1.05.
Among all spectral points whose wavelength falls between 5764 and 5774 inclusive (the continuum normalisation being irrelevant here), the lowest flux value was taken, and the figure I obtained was 16.7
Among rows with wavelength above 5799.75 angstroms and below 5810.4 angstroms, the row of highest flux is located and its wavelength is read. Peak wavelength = 5808.44 angstroms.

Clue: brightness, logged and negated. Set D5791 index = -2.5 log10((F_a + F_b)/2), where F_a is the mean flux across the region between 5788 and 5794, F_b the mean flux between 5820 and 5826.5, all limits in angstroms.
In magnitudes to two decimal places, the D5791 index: -3.14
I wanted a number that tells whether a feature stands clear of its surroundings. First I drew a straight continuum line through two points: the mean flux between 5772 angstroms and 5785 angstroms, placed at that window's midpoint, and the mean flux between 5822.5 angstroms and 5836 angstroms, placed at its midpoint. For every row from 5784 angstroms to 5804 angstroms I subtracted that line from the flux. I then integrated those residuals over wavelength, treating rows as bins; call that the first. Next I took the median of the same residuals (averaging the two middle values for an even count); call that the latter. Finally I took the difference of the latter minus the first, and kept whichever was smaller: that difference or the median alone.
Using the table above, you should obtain 0.2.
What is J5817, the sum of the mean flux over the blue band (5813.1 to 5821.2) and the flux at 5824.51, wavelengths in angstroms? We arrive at 37.3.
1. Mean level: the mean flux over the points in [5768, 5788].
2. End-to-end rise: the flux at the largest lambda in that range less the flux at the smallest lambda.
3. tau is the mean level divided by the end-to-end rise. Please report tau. -13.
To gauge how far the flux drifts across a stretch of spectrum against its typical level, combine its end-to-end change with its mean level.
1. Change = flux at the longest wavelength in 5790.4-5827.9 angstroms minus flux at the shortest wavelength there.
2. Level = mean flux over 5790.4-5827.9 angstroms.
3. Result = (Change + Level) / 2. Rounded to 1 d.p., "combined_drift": 10.3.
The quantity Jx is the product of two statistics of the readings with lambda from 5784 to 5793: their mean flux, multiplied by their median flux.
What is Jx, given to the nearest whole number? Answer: 268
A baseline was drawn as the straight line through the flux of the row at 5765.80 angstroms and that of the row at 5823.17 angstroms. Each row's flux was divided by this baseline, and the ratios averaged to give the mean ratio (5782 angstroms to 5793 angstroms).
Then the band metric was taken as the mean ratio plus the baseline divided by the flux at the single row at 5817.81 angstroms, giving 1.94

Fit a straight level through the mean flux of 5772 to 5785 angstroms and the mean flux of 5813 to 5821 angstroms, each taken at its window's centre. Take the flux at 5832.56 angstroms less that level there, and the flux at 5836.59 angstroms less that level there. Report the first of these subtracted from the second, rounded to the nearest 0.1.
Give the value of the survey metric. -1.0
